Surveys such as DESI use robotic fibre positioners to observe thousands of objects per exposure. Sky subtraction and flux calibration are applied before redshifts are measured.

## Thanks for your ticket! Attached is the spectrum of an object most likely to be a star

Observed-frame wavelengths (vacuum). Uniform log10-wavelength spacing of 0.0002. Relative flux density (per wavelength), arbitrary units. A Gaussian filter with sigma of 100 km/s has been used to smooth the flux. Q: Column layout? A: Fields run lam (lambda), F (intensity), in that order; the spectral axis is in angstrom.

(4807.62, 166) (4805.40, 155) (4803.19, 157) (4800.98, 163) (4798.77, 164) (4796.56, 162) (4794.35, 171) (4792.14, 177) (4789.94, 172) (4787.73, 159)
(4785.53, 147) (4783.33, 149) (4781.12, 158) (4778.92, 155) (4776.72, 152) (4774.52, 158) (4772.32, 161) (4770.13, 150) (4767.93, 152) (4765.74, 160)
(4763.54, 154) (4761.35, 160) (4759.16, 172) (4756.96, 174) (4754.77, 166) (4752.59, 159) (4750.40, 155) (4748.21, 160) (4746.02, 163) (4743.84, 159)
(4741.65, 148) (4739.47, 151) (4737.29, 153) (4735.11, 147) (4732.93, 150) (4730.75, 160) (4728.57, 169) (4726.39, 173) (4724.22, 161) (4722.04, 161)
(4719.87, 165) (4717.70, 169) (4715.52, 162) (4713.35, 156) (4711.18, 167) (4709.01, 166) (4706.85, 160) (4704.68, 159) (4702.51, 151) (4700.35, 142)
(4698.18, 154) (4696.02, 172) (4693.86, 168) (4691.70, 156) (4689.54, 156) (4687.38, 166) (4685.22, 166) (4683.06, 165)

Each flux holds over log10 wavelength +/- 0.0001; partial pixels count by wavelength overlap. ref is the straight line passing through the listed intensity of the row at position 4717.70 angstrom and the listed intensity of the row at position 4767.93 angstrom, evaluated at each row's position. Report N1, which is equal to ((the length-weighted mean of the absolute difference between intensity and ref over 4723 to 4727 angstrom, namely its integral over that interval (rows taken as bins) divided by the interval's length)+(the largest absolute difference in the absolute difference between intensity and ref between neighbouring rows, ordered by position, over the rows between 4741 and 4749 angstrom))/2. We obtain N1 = 9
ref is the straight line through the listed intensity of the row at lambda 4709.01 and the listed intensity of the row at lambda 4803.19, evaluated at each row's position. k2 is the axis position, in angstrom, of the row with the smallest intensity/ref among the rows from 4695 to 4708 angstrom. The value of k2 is 4700.35 angstrom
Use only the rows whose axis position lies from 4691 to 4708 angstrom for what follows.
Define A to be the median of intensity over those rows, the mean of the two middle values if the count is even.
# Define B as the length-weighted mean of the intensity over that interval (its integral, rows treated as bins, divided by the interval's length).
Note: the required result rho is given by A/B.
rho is 0.998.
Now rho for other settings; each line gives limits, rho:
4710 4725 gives 0.994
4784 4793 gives 1.016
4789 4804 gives 0.984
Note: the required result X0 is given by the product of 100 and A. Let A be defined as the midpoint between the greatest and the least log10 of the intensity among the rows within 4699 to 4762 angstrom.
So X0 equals 220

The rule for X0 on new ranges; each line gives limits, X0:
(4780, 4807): 221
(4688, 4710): 219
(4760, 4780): 219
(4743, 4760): 222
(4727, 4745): 220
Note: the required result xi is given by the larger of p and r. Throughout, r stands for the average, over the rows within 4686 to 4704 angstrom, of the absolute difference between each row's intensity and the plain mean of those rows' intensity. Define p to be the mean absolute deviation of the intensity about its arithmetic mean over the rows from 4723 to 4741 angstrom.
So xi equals 7.9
